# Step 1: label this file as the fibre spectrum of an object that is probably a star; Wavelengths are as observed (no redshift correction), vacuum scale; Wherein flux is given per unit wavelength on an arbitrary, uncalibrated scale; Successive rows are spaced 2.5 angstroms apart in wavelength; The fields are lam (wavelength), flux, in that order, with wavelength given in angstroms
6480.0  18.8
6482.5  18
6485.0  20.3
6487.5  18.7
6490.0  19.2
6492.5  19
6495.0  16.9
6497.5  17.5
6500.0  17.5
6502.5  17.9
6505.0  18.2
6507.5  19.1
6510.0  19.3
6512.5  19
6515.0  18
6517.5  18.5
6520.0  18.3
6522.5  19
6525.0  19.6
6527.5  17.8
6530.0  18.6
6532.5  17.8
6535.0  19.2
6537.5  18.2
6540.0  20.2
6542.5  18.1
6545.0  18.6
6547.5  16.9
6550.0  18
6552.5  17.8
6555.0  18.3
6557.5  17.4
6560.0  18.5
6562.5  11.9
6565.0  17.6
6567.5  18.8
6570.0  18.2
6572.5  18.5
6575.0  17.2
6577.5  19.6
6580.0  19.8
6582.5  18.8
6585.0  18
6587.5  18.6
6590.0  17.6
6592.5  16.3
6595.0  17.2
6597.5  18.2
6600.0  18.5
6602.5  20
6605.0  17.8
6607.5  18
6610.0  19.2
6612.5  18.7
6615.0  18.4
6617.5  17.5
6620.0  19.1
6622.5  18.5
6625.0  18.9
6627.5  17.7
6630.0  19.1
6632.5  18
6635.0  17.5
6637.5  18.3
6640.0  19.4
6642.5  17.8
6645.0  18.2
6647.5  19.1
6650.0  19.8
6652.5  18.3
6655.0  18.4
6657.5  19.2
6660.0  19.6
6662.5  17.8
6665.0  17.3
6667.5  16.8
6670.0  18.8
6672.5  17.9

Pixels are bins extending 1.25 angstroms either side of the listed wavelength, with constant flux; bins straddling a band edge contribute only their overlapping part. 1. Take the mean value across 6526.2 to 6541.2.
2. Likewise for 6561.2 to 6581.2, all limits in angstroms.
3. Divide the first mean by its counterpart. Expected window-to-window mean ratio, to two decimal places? 1.05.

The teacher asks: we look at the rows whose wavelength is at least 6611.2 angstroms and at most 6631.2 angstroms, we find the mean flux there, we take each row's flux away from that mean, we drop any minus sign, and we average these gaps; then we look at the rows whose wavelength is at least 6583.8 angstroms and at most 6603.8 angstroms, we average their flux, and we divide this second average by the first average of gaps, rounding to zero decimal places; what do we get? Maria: 39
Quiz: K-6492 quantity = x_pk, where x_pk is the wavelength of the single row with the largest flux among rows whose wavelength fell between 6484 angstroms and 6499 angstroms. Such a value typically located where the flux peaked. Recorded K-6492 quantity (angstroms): 6485.0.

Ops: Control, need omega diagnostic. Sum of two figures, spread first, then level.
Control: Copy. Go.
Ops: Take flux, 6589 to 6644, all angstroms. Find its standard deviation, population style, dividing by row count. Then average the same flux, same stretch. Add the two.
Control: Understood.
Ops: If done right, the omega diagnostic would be 19.1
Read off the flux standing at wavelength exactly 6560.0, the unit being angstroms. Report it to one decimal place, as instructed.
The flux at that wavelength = 18.5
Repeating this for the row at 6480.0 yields 18.8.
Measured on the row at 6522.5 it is 19.0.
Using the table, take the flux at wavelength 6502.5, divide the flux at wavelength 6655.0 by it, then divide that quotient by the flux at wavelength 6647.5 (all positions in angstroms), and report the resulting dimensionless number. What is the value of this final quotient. 0.0538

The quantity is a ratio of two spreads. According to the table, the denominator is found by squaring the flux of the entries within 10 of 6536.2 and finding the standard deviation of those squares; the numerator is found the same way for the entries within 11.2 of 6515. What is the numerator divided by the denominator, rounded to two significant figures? 0.67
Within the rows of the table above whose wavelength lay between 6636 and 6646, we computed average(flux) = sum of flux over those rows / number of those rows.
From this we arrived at 18.4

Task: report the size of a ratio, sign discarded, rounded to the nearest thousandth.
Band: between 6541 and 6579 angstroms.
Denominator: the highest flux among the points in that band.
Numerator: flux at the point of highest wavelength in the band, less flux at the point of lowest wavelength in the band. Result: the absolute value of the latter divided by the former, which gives 0.077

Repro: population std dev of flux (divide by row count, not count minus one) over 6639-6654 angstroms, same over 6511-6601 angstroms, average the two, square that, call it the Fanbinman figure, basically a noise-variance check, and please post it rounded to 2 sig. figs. 1.0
